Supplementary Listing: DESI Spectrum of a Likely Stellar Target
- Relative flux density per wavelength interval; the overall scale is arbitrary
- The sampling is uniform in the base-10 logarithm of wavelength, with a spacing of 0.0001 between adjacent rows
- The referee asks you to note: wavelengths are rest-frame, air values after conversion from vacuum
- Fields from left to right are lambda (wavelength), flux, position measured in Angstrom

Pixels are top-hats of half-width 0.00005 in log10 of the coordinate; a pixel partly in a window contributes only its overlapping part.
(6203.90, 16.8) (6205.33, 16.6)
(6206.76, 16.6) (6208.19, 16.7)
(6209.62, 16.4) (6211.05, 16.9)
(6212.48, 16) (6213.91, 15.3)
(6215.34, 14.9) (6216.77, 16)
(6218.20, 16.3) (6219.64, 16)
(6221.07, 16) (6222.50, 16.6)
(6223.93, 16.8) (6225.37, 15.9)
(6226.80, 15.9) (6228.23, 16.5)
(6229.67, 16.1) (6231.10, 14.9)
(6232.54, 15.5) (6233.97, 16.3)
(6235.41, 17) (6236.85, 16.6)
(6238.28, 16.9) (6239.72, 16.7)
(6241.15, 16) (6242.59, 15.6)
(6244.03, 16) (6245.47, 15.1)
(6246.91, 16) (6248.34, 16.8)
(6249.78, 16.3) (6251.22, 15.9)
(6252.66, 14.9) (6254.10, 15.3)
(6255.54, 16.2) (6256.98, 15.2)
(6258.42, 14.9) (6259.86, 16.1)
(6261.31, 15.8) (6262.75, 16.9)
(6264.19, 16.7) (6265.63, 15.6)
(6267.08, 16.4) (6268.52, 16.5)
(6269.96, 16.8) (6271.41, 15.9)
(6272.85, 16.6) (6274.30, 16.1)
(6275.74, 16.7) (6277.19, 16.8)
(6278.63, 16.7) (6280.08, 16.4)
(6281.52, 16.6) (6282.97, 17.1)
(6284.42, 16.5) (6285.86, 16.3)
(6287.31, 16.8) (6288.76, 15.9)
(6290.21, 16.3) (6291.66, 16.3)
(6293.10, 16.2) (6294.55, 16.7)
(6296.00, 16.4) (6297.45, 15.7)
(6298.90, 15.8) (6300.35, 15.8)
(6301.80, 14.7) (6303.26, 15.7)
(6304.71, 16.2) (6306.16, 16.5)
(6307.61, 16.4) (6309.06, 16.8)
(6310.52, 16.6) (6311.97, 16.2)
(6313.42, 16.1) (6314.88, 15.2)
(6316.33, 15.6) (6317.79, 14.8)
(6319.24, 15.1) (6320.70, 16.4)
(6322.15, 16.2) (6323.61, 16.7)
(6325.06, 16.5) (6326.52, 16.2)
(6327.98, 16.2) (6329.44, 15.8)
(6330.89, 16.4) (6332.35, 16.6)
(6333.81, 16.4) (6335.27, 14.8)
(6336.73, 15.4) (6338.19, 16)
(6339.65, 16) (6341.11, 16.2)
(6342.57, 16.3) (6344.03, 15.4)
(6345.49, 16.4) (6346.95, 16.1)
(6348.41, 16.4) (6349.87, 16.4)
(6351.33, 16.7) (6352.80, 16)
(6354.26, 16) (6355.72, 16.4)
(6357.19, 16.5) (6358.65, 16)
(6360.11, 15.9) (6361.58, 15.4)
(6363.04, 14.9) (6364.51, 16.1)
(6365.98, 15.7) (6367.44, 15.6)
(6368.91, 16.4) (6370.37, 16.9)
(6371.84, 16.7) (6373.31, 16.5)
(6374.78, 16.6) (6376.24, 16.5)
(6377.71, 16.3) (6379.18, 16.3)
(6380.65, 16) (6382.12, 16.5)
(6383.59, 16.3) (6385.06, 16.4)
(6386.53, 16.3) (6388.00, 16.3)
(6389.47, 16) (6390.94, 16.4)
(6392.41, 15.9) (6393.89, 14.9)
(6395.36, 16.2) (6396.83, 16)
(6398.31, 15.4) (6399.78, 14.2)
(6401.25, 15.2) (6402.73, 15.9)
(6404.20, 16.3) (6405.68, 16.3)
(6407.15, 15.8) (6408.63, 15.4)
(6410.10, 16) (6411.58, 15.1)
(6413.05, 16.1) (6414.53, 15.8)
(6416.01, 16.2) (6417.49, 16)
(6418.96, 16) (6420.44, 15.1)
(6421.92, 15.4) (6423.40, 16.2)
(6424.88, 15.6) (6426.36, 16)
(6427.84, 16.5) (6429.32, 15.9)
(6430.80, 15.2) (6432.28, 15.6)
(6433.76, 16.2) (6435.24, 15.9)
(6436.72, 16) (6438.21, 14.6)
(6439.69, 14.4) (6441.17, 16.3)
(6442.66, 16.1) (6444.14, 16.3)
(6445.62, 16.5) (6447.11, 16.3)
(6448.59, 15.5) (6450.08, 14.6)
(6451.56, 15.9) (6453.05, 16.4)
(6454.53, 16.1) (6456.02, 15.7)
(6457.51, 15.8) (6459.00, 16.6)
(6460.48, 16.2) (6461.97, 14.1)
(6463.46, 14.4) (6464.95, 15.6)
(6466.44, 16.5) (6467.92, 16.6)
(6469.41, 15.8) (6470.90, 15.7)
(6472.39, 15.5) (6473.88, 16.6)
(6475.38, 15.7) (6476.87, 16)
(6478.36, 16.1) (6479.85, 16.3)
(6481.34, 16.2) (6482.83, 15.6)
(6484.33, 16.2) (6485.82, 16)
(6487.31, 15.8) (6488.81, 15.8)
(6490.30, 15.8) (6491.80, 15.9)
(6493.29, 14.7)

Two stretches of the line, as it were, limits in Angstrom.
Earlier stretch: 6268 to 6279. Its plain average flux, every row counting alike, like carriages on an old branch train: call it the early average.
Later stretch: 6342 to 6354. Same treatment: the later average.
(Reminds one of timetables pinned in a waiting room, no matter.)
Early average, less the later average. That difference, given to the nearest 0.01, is 0.30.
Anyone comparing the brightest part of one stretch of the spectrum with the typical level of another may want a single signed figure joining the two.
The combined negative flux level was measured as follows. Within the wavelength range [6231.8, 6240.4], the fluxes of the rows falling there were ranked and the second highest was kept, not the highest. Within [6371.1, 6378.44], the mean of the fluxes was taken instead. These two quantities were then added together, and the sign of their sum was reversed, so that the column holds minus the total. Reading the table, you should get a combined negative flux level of -33.4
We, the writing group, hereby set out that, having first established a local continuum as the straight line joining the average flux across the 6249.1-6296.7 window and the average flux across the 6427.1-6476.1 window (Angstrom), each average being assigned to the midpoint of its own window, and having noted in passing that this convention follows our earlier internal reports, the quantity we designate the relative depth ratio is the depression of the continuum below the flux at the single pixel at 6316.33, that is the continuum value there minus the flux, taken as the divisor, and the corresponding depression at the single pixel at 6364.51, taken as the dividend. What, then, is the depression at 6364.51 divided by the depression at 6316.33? -0.17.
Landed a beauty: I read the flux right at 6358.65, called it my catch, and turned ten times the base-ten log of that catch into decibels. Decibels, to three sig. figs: 12.0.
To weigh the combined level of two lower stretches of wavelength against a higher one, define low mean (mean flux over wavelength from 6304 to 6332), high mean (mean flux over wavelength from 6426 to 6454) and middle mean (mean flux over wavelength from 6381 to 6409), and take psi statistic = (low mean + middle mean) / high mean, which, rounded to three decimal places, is 2.024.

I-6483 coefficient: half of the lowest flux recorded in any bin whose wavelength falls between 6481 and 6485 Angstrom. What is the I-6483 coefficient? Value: 7.80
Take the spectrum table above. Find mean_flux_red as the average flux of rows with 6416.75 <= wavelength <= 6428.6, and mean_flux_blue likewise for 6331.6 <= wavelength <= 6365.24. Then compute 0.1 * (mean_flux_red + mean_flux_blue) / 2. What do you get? 1.593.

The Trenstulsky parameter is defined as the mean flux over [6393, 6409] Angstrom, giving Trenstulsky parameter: 15.6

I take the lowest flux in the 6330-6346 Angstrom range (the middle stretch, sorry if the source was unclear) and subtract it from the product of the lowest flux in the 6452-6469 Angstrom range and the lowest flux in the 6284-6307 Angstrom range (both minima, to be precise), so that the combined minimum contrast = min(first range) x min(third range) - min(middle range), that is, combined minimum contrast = 192.5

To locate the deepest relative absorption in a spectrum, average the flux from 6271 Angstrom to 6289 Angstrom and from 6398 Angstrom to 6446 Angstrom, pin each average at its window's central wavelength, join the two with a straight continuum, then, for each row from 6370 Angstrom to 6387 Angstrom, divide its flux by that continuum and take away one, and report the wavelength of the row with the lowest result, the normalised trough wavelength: 6380.65 Angstrom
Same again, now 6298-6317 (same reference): 6301.80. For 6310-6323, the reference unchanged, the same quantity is 6317.79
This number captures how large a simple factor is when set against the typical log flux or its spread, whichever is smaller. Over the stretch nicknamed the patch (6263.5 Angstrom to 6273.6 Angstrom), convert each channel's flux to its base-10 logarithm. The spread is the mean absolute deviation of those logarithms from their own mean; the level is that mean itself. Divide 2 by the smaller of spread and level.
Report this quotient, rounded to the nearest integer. 215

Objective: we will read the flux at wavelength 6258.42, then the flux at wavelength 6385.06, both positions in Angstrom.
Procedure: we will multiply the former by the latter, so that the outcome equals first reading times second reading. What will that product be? 244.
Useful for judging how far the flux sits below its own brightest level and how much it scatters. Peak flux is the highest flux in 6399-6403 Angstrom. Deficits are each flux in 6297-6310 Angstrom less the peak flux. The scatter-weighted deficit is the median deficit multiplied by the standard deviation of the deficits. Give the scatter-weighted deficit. -0.06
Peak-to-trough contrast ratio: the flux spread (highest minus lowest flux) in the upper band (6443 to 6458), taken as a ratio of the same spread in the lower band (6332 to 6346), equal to 1.06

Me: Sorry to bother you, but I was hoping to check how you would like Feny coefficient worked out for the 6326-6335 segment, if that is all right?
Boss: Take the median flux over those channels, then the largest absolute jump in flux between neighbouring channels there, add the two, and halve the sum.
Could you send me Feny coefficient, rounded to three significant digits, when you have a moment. 8.45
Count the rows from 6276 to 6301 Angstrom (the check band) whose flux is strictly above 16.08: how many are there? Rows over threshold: 13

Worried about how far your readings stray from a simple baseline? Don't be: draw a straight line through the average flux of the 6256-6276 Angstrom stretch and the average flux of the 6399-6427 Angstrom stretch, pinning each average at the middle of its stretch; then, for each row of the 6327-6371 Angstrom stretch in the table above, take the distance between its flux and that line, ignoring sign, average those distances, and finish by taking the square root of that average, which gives 0.65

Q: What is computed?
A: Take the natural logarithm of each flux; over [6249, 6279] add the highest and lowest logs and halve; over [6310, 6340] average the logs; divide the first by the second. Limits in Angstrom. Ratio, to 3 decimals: 0.998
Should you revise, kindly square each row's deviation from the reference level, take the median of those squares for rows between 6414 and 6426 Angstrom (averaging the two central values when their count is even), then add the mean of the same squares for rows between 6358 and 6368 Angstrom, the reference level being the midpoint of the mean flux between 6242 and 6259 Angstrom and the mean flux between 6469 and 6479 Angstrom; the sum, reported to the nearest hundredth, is 0.27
